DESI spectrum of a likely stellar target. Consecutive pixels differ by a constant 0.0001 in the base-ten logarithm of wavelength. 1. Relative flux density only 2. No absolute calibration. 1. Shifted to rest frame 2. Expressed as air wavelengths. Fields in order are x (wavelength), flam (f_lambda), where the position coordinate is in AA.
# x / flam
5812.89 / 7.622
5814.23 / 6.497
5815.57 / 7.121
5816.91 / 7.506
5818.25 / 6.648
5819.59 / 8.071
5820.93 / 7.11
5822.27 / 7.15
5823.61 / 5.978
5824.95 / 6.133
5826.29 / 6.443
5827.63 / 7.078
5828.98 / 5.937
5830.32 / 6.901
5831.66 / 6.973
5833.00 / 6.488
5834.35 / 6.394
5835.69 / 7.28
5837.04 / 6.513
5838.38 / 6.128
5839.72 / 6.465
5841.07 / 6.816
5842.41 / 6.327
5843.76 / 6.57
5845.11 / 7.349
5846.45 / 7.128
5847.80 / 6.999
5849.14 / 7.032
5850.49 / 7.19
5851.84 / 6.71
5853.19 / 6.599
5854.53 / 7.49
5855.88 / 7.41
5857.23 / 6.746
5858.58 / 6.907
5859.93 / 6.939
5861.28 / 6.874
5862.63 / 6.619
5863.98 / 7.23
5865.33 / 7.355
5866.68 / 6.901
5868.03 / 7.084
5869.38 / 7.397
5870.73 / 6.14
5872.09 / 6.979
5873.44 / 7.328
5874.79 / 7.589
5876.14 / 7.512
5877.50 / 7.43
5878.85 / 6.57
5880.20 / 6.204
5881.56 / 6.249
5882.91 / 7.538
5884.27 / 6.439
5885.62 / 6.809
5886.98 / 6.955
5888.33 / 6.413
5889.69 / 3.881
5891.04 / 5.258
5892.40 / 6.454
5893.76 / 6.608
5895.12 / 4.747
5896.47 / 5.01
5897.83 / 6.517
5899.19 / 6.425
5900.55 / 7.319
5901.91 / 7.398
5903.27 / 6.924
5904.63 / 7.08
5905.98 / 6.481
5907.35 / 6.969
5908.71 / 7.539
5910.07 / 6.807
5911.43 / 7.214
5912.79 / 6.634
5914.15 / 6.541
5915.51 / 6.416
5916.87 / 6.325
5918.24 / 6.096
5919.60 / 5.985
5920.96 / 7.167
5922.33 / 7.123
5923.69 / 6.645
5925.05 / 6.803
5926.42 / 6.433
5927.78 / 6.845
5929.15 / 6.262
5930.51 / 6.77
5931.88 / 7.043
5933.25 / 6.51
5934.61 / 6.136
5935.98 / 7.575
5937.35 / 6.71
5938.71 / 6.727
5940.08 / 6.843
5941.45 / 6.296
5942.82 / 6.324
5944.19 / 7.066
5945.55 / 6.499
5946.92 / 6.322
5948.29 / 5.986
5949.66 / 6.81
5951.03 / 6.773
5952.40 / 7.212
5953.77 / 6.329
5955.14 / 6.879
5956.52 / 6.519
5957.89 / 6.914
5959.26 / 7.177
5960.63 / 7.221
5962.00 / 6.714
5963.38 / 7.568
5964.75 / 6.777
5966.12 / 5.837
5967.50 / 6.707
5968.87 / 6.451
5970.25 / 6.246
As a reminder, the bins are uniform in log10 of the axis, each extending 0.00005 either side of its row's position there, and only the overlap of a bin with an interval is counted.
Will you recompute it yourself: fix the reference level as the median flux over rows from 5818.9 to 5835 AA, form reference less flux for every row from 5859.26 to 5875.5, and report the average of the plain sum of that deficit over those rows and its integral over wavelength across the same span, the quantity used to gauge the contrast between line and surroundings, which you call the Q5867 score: -4.8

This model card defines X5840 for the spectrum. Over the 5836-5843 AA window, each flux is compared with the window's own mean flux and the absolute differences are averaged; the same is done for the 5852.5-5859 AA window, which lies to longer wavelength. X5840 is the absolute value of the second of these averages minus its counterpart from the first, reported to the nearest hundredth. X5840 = 0.16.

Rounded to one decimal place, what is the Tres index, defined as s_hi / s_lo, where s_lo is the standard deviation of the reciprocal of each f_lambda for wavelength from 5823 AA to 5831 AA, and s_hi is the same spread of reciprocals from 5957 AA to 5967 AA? 1.1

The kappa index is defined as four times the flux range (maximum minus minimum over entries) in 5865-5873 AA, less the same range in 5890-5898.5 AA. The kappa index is 3.2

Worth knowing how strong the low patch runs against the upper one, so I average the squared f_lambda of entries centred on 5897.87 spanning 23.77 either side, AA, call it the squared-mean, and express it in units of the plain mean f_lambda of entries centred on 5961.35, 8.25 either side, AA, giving 6.46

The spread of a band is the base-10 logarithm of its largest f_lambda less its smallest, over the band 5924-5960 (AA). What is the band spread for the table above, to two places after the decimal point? 0.20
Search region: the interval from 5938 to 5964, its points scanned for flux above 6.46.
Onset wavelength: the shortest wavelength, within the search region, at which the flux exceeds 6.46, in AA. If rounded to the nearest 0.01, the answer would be 5938.71 AA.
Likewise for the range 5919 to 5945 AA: 5920.96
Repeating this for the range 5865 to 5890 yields 5865.33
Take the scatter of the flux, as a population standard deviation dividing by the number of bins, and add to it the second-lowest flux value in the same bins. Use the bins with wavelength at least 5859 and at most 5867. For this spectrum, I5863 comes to 7.1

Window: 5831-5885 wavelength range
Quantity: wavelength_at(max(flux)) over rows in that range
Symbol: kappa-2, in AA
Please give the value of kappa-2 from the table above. 5874.79 AA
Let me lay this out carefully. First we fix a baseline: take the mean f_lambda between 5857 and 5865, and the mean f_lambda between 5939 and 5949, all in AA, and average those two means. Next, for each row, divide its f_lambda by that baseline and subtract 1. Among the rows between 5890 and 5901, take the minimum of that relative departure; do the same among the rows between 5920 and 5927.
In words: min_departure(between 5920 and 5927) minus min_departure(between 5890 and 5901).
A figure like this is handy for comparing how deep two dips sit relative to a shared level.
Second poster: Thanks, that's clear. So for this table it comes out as 0.25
